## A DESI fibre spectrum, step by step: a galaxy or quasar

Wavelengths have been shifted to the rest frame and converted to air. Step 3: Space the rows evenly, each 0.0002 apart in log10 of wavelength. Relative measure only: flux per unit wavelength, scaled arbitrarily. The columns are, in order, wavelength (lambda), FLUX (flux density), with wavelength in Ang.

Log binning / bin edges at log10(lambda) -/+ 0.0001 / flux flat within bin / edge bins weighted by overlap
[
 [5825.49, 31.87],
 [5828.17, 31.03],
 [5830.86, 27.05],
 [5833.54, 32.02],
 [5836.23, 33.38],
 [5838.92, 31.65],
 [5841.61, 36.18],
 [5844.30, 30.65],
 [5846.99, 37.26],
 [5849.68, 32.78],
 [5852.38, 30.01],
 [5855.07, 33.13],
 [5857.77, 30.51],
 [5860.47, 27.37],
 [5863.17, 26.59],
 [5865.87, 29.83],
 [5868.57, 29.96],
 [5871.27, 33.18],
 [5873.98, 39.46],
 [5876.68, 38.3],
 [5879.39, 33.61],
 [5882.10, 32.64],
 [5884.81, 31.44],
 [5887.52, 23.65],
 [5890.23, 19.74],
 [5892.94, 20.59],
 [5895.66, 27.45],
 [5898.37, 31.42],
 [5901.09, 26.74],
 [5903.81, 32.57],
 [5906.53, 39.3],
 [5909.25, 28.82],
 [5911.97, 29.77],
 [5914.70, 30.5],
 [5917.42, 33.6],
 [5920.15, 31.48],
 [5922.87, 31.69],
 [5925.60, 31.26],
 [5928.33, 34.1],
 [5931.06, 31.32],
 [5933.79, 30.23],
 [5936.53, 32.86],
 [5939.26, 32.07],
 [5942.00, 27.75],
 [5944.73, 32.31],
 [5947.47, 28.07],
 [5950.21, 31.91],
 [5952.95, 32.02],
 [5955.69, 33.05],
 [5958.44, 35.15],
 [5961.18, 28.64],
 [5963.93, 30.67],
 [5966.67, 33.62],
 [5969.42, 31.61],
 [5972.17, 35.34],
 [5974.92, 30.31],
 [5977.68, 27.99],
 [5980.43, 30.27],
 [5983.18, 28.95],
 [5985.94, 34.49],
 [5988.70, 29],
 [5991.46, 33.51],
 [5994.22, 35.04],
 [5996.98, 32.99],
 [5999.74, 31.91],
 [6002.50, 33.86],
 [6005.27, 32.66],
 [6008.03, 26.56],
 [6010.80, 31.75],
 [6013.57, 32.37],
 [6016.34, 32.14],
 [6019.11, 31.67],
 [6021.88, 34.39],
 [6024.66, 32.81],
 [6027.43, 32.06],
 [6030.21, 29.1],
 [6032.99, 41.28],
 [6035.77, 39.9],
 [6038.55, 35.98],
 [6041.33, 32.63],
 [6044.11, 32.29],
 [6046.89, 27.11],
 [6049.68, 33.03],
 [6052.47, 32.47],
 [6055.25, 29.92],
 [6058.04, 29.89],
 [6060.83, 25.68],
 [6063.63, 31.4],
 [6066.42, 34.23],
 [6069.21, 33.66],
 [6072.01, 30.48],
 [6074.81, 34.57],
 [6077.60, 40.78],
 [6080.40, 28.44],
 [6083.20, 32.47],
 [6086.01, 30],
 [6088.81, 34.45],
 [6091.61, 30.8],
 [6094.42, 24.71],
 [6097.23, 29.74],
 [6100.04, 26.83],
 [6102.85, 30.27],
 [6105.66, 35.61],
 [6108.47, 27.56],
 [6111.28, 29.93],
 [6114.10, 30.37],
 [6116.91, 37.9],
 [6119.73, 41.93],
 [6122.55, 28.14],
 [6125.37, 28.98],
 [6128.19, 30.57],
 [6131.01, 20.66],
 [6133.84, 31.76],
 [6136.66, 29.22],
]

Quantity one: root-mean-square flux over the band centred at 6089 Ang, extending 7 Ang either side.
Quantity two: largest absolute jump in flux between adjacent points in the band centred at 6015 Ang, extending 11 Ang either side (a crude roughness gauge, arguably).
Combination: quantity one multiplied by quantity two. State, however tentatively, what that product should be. 187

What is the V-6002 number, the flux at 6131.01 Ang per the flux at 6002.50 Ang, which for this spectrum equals 0.61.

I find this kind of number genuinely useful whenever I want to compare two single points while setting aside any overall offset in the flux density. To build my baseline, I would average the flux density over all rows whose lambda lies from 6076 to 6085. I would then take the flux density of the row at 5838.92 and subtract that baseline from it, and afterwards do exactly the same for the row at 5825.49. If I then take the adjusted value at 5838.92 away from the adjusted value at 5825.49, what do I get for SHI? 0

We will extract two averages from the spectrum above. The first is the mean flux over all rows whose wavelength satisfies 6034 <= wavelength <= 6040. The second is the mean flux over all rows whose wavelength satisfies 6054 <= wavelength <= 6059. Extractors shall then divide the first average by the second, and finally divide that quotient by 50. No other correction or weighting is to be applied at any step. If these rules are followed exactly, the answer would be 0.025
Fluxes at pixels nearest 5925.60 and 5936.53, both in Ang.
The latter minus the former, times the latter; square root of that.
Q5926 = 7.3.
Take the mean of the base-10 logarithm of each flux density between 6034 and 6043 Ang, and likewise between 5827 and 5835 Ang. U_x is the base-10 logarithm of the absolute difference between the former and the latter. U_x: -1.09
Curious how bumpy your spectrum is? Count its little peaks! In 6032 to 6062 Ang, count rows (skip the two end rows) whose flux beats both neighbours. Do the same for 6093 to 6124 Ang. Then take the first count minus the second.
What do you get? -2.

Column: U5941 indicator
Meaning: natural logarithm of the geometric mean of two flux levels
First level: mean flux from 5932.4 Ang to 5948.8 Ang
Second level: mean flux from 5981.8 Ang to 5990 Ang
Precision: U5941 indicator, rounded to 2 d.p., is 3.42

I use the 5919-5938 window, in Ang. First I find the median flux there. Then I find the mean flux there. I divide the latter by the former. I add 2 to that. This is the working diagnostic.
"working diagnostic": 3.012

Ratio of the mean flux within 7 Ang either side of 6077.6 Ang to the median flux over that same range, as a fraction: 1.027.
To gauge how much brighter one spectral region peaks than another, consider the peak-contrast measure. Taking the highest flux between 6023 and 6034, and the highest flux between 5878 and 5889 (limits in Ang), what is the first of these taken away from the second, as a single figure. -7.7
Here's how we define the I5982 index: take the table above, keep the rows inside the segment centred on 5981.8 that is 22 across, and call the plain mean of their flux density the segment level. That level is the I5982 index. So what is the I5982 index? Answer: 31.2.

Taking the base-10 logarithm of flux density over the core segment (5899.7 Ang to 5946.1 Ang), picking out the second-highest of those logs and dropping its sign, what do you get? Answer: 1.53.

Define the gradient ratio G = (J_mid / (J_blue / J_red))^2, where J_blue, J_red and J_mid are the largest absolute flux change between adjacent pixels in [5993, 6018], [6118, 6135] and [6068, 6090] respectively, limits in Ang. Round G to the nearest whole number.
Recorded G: 778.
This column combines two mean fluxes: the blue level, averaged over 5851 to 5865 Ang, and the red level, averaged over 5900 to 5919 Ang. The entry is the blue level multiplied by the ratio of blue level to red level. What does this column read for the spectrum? 28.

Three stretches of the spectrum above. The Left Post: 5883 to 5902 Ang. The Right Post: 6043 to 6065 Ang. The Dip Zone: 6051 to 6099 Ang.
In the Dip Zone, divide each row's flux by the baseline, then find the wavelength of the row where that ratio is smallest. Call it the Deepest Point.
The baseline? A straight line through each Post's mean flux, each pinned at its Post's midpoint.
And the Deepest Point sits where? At 6094.42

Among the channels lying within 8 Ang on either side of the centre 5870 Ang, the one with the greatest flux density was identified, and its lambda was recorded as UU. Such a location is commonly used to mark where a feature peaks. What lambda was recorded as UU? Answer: 5873.98 Ang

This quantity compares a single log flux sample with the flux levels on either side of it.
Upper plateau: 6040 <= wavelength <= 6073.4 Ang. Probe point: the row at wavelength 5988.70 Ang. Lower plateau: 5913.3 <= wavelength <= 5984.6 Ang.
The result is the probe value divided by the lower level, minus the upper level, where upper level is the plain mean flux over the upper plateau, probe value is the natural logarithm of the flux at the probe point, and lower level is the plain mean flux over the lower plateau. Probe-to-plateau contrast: -31.0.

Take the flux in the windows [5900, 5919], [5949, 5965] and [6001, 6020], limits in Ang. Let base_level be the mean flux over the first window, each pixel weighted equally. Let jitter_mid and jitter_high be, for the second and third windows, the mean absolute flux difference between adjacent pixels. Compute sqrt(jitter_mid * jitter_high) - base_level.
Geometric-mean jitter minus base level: -29.3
